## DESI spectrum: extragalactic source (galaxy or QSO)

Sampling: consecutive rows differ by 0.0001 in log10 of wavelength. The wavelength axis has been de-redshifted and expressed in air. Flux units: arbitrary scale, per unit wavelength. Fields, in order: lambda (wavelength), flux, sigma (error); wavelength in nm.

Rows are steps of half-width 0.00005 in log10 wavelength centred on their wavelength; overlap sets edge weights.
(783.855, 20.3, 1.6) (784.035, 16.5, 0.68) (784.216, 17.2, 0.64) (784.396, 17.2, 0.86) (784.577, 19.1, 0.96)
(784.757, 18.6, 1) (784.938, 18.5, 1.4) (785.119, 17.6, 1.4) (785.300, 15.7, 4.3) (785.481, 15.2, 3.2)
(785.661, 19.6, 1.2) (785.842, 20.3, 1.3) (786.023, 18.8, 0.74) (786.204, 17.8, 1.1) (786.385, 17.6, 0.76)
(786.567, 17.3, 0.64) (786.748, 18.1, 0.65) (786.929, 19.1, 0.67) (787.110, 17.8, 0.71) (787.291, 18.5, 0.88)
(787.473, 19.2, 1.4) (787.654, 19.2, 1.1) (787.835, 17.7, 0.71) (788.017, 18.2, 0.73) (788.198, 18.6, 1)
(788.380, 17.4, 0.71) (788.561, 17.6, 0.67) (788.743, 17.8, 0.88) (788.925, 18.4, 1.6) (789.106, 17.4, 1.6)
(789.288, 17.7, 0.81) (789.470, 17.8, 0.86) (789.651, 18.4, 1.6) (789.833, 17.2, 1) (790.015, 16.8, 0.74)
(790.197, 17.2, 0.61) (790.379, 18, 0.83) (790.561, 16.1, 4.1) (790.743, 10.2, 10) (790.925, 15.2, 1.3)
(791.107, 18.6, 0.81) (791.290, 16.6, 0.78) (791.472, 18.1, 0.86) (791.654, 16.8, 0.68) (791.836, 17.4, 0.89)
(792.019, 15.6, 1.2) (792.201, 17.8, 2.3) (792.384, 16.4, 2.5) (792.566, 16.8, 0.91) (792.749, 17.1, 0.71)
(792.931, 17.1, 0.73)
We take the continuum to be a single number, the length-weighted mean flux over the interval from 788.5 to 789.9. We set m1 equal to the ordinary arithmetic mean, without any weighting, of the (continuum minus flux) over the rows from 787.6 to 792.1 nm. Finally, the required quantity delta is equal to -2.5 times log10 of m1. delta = 0.55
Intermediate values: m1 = 0.60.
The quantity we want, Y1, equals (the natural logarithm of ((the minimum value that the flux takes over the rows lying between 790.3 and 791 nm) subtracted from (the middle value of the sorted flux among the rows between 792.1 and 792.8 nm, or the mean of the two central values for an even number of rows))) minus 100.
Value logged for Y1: -98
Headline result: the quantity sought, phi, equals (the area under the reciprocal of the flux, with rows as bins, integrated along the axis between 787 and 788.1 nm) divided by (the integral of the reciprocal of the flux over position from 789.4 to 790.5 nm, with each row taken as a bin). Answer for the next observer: 0.95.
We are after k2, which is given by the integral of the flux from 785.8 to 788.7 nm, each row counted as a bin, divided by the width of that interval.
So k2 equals 18.3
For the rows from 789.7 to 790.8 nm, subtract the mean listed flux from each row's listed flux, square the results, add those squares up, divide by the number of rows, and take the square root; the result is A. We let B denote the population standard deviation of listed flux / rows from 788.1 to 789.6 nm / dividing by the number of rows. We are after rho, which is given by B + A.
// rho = 3.0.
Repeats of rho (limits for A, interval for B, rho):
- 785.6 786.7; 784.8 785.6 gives 2.4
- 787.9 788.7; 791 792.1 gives 1.5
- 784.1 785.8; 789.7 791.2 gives 3.9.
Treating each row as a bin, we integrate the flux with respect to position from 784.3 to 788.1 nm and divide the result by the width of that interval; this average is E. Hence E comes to 18.1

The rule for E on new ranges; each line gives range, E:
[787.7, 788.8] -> 17.9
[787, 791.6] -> 17.4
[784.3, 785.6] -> 17.5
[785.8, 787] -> 18.3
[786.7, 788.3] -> 18.5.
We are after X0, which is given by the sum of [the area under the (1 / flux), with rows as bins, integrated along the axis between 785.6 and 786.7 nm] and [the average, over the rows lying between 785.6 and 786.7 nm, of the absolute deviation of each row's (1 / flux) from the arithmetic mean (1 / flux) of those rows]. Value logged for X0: 0.0624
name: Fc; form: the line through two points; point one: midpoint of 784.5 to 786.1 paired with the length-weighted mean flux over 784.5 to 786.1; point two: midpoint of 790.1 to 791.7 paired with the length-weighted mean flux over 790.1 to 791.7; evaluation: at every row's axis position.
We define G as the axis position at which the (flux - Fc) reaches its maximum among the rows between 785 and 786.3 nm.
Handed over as 785.842 nm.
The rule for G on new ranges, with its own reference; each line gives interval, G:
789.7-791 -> 790.379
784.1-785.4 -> 784.577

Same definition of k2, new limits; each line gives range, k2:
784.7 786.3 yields 18.0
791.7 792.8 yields 16.8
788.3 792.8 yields 17.0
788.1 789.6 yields 17.9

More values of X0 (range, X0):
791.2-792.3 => 0.0672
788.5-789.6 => 0.0625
